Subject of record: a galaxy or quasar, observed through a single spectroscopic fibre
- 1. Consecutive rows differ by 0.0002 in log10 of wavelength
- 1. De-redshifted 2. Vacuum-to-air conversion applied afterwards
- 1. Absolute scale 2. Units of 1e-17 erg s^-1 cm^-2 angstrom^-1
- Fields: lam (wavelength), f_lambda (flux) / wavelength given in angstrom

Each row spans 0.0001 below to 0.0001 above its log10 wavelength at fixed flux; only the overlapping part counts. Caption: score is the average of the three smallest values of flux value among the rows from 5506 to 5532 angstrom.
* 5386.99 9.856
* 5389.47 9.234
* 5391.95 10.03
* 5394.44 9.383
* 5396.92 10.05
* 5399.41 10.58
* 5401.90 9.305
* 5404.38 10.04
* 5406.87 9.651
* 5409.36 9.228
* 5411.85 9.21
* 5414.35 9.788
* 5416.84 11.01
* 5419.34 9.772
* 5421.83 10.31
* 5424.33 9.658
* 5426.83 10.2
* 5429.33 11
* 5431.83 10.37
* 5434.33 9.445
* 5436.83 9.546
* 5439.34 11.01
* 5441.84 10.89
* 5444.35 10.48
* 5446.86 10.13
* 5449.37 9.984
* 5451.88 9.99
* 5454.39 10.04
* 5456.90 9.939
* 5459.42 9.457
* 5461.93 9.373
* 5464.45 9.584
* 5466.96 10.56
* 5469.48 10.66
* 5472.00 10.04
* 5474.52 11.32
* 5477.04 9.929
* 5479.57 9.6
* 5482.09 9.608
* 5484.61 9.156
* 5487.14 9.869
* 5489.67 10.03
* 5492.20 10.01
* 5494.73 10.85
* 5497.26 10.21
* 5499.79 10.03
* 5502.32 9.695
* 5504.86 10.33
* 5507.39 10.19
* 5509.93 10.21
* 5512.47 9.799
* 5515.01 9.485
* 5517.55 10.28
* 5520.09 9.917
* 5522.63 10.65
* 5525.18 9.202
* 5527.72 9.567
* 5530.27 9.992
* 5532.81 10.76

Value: 9.42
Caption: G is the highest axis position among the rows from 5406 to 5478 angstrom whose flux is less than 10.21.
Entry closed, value 5477.04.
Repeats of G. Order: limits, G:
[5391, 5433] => 5426.83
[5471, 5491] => 5489.67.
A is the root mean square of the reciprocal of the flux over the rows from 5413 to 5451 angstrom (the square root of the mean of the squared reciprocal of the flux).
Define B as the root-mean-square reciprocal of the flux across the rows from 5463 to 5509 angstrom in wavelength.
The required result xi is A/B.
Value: 0.99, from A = 0.098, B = 0.0994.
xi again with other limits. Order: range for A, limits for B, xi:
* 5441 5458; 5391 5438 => 0.97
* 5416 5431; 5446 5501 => 0.97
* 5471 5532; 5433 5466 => 1.00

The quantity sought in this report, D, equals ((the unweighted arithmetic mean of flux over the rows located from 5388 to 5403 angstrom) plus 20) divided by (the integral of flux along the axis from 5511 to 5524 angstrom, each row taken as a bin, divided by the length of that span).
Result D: 2.97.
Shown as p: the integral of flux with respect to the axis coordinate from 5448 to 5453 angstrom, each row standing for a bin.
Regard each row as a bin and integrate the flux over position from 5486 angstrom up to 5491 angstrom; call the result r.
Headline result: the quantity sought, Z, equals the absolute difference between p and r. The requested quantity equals 0.2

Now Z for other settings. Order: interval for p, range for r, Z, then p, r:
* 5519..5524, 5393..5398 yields 2.8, 51.3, 48.6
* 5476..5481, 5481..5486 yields 1.8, 48.7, 46.9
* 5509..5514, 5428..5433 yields 3.6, 49.8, 53.4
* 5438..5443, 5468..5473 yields 2.8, 54.6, 51.9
